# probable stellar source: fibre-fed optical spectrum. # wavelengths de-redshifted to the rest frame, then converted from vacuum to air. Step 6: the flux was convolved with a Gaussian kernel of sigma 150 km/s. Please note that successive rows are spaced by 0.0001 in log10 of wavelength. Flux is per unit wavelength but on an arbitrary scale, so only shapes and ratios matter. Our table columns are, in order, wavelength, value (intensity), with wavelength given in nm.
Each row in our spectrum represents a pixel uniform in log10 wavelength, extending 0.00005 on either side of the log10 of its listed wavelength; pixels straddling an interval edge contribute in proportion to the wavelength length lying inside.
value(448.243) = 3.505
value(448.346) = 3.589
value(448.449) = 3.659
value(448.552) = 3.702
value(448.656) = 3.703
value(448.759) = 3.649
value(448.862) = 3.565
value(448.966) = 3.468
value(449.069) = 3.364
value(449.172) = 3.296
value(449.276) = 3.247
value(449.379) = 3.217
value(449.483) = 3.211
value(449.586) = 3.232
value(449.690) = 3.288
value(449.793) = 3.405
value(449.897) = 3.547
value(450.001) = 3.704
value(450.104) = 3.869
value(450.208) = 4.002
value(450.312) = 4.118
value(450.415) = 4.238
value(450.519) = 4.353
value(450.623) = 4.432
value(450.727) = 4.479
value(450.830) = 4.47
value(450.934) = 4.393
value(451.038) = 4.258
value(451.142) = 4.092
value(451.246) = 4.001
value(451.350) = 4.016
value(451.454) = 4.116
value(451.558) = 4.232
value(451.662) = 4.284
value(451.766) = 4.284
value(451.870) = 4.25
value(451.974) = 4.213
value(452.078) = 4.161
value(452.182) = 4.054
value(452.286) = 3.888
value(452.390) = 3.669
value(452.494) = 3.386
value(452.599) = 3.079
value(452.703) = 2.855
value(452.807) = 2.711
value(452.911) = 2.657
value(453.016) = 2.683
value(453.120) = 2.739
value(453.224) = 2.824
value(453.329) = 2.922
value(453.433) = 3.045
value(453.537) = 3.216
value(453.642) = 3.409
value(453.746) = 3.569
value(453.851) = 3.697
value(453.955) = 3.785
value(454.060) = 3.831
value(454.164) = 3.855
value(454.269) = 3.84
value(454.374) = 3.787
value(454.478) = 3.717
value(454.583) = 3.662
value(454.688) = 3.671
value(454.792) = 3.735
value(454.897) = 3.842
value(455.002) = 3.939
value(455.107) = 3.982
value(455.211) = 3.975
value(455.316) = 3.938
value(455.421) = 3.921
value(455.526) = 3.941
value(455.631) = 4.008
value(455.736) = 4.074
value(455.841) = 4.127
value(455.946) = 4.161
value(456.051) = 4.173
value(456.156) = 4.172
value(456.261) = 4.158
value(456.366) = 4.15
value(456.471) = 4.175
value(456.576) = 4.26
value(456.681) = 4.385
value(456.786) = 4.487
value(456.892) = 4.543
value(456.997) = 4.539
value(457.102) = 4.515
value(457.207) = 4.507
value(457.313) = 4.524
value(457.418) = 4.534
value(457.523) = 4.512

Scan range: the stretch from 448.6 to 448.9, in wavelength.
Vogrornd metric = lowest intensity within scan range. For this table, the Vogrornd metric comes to 3.565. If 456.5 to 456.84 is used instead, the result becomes 4.26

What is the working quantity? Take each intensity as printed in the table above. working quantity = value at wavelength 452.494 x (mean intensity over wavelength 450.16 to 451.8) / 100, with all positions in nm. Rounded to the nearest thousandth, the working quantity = 0.143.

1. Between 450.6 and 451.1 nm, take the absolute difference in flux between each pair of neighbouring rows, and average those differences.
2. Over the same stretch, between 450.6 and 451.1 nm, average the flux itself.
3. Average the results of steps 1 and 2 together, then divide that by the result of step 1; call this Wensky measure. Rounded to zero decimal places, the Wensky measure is 33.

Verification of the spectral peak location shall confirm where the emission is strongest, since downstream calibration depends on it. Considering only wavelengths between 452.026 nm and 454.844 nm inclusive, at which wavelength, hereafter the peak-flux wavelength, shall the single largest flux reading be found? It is 452.078 nm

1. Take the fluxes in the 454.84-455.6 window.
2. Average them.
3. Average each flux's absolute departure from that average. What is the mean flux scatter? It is 0.03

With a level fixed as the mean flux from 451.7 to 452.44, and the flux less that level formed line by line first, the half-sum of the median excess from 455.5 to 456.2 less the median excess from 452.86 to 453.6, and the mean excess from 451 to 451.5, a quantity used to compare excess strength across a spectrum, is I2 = 0.7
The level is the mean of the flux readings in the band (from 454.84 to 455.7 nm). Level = 3.94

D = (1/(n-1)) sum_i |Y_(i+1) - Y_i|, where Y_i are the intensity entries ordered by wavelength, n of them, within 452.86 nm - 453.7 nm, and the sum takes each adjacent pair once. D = 0.107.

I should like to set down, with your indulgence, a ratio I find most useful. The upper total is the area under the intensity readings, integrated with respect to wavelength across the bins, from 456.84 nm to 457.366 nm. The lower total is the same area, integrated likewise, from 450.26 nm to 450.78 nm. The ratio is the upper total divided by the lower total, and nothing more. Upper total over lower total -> 1.06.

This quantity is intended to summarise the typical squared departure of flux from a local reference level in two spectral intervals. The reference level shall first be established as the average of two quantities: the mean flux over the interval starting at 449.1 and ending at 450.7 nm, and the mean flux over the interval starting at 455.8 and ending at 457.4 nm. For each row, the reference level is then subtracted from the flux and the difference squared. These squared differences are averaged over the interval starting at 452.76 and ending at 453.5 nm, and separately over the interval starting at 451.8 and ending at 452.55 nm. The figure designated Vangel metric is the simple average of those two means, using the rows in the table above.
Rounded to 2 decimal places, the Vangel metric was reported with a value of 0.78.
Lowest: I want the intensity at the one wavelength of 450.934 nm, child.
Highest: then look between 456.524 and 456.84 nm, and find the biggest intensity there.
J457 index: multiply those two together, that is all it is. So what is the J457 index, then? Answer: 19.7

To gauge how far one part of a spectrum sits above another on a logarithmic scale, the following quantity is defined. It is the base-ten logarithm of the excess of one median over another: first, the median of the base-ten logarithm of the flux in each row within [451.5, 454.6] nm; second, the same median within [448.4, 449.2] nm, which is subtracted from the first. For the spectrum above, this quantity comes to -2.0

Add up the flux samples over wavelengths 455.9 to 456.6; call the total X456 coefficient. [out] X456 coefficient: 29.2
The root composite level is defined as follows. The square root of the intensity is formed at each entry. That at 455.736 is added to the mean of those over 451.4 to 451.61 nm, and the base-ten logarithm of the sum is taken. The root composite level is 0.61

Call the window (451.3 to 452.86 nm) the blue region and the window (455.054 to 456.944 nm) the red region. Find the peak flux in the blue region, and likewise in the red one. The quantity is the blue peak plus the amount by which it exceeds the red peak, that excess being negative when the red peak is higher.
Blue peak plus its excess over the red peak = 4.0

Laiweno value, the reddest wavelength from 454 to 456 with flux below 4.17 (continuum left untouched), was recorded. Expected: 455.946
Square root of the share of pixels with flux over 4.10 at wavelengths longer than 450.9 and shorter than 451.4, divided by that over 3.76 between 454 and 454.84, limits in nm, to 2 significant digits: 0.89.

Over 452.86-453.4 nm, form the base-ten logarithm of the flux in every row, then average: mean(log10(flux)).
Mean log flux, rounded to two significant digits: 0.44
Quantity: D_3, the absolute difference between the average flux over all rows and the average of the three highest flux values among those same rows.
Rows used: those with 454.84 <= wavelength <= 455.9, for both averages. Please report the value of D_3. 0.1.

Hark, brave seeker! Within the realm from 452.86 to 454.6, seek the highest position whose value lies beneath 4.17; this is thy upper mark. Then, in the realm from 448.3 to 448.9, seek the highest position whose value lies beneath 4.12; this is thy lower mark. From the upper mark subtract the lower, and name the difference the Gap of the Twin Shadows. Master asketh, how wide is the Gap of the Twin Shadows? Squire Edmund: 5.72 nm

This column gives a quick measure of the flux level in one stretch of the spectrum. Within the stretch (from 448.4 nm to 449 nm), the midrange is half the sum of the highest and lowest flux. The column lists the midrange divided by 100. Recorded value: 0.0359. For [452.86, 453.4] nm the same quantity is 0.0279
